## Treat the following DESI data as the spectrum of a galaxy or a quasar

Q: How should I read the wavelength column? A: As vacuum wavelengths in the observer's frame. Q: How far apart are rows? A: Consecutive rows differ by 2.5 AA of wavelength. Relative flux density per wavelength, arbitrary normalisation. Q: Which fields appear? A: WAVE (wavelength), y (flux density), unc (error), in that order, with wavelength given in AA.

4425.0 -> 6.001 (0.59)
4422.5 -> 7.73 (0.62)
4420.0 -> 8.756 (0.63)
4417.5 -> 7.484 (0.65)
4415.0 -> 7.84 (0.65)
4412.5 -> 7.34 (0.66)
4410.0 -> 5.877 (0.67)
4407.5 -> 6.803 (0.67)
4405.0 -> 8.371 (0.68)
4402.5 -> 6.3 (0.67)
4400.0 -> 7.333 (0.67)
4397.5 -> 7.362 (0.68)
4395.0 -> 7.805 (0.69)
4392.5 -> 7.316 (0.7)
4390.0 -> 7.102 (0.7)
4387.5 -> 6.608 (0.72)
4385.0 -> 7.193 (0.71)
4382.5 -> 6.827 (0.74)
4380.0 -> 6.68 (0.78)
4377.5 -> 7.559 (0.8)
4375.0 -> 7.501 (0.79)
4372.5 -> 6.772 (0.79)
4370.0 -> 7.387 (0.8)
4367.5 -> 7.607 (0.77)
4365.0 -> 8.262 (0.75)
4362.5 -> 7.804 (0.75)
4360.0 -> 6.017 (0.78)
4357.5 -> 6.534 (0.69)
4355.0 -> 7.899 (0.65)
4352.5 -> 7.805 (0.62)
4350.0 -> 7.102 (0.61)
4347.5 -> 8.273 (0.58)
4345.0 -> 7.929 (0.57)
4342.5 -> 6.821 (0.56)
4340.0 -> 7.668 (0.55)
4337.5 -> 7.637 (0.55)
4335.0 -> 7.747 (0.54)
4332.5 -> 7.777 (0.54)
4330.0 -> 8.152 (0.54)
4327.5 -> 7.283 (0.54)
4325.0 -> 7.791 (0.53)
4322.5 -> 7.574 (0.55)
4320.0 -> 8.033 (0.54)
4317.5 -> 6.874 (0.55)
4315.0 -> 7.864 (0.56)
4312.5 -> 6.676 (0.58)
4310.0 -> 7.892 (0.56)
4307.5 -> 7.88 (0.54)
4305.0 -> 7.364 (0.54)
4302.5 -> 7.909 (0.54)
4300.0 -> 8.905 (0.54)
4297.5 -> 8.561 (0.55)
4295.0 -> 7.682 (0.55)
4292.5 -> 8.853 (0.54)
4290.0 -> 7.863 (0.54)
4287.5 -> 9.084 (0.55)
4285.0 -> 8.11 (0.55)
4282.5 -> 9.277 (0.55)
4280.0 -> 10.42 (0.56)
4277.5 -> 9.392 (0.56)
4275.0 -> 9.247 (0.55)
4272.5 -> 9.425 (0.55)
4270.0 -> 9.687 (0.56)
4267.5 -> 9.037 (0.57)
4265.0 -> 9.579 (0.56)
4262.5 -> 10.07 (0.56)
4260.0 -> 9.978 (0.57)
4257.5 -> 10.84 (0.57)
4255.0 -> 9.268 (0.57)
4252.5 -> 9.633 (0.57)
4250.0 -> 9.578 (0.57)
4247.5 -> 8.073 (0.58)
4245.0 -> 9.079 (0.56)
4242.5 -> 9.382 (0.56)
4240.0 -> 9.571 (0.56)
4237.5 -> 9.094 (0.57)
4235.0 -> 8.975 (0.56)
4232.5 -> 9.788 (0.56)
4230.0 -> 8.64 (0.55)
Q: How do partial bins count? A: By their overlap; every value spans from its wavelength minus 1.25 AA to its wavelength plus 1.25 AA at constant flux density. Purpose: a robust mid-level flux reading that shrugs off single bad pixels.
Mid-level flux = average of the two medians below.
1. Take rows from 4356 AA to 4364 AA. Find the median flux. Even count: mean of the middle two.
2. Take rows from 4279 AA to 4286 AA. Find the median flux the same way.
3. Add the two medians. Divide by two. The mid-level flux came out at 7.9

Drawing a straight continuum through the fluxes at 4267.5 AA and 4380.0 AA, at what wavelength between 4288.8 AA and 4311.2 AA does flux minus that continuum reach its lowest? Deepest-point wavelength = 4305.0 AA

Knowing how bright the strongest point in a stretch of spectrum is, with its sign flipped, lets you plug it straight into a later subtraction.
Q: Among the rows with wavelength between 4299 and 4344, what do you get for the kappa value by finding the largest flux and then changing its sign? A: -8.9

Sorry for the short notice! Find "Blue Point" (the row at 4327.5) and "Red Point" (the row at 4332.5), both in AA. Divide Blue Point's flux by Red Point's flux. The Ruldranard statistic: 0.94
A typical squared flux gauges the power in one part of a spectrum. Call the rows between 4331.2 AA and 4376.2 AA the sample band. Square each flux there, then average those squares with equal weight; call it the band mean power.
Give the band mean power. 56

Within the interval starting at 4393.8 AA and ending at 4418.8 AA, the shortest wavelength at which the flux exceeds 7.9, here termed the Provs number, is 4405.0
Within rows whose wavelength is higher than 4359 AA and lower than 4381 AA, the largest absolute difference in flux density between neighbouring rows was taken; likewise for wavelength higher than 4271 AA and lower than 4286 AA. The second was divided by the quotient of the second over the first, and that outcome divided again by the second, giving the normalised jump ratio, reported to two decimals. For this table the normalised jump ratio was 1.53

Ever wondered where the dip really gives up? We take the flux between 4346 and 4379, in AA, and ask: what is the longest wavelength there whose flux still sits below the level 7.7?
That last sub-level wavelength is 4377.5 AA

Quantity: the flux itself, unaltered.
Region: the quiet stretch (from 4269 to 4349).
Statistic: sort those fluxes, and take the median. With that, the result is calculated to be 7.9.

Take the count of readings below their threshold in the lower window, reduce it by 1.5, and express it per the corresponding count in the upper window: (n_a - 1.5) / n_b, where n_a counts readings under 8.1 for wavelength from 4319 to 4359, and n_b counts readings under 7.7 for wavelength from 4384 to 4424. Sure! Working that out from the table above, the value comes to 1.1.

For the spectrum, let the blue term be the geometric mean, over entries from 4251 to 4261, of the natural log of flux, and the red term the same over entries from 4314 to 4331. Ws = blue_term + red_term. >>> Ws 4.33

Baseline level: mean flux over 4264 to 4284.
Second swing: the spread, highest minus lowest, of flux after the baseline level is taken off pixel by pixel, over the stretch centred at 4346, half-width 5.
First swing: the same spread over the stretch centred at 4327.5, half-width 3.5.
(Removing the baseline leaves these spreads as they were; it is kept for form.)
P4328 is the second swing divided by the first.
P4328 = 1.7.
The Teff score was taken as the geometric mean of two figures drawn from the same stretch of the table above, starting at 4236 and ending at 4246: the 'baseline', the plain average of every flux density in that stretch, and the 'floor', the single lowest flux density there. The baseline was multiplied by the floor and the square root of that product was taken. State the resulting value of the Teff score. 9.2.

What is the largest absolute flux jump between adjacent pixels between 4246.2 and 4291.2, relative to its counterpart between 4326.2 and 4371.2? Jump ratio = 0.88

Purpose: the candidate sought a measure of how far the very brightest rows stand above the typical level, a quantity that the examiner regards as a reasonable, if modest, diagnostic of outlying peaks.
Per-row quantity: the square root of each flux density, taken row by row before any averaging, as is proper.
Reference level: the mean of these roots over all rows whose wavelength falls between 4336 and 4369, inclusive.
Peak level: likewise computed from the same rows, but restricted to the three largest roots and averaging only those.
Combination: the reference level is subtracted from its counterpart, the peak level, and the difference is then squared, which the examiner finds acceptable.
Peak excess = 0.015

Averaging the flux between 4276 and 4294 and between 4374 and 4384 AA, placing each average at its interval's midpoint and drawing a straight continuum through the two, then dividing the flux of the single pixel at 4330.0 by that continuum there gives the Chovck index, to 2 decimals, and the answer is 1.01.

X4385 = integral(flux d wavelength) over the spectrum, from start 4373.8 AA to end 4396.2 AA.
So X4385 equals 161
